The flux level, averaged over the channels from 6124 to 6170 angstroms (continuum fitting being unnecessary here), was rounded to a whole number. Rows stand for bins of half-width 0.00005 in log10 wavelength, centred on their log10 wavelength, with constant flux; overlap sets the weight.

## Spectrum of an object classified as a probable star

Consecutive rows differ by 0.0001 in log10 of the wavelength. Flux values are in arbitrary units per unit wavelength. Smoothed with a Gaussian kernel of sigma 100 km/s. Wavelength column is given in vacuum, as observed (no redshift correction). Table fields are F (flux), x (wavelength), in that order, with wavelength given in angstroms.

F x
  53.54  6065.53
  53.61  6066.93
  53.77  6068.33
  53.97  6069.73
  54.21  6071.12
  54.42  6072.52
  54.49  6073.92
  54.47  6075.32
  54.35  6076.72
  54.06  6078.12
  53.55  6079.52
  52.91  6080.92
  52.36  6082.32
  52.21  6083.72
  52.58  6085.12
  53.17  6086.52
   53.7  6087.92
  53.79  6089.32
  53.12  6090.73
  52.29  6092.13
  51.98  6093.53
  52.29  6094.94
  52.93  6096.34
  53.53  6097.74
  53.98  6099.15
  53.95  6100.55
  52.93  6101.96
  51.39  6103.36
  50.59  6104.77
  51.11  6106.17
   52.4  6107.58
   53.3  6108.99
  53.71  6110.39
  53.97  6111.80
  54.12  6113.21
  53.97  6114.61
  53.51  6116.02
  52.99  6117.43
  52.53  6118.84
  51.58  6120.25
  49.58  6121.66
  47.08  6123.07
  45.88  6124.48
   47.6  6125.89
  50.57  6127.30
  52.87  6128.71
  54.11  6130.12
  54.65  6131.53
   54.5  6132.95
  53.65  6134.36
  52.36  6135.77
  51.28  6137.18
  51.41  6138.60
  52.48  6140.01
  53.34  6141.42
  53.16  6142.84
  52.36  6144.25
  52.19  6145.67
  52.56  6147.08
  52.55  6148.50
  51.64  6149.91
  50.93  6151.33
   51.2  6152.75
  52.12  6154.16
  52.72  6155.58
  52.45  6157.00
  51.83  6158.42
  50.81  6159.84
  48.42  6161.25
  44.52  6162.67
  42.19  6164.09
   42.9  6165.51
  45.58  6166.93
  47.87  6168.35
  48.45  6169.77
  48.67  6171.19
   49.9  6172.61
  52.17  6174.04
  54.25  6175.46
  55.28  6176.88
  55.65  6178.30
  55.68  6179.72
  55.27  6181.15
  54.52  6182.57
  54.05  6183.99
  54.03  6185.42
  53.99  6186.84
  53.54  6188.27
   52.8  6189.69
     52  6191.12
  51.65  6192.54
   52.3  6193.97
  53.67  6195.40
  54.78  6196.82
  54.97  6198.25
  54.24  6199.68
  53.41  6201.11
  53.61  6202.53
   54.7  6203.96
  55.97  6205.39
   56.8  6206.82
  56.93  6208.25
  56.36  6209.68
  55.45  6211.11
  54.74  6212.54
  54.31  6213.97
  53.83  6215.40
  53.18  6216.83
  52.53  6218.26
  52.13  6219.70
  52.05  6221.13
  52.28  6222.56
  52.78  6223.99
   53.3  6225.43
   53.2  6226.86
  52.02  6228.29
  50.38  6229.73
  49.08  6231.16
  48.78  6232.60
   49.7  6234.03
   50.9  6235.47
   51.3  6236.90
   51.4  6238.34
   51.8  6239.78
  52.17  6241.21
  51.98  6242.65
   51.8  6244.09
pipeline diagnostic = 51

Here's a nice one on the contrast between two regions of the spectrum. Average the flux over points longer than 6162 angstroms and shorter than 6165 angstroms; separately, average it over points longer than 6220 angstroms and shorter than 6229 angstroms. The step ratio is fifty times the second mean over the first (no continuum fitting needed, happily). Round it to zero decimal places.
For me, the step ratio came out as 61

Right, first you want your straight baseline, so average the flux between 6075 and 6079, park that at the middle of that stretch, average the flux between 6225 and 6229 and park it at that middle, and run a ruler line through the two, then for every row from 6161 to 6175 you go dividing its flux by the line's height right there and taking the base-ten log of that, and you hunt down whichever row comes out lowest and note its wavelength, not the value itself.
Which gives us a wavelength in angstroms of 6164.09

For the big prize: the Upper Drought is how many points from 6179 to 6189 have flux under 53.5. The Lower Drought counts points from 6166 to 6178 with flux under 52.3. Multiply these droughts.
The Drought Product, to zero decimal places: 0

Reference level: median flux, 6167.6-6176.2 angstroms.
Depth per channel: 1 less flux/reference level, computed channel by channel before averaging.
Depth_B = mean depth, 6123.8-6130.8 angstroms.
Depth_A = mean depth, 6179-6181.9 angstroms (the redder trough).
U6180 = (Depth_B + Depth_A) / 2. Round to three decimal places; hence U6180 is -0.072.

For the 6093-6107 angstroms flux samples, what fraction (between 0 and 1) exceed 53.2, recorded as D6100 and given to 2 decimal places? 0.30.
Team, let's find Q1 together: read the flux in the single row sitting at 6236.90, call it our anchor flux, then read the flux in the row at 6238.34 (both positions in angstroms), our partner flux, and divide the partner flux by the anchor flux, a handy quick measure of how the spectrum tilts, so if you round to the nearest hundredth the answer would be 1.00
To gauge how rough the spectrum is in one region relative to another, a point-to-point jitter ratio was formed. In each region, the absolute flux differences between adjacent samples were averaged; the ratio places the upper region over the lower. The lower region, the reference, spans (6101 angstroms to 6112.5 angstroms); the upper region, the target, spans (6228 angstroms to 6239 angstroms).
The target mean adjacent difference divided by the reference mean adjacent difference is 1.0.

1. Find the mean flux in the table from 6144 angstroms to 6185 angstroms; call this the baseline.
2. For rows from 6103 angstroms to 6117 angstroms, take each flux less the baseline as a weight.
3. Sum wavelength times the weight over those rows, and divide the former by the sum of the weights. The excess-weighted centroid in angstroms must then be 6112.1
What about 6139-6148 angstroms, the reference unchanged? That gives 6143.3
